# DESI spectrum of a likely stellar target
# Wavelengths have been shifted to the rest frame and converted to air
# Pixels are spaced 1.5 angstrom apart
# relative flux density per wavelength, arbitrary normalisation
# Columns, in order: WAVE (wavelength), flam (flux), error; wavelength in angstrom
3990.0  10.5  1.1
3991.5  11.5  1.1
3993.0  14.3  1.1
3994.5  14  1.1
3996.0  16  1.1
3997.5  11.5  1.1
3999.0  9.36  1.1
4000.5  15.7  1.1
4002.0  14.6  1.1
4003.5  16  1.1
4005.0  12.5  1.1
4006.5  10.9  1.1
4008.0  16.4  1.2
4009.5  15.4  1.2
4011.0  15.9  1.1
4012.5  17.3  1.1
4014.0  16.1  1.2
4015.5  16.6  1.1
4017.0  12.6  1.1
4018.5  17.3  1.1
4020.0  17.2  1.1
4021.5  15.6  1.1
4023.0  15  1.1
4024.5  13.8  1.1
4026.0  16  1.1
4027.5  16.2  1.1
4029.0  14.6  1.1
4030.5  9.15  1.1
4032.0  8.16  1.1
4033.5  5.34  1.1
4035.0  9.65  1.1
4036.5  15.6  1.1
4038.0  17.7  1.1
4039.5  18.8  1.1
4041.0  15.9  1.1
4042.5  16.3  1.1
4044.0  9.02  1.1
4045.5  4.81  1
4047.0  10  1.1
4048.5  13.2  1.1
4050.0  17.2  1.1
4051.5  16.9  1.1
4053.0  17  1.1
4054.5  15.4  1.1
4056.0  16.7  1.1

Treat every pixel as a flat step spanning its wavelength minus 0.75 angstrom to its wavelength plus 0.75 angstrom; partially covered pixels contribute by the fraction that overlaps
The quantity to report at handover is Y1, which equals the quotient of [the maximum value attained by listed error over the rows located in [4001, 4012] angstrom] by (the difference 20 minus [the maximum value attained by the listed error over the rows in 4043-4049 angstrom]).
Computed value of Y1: 0.0635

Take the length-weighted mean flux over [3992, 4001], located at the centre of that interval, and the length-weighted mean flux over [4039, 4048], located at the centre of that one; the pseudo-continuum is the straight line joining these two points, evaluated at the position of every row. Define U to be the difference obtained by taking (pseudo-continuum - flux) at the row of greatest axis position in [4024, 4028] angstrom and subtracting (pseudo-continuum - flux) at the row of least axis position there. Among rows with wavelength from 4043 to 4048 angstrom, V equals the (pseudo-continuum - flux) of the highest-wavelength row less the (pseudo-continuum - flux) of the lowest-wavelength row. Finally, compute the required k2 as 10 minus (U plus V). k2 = 14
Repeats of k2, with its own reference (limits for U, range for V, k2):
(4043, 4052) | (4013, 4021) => 19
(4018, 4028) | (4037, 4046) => -4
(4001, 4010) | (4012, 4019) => 11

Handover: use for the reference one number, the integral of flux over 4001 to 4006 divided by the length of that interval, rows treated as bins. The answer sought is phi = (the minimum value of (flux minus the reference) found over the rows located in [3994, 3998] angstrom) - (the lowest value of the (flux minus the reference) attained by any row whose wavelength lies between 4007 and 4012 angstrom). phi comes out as -4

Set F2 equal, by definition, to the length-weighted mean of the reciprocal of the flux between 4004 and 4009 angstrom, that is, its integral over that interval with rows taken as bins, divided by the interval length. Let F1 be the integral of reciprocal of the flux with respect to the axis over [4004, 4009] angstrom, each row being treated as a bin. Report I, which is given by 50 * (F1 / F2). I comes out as 250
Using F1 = 0.4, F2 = 0.076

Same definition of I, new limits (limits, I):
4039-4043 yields 200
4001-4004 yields 150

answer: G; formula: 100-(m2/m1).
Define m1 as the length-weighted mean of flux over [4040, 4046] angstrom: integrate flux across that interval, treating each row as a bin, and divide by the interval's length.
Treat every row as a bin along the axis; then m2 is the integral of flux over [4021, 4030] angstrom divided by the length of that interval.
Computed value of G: 98.8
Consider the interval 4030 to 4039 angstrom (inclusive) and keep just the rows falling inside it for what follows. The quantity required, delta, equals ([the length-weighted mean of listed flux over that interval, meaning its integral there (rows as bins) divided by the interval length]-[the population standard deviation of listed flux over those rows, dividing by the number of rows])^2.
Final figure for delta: 48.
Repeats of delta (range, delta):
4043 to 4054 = 68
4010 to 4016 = 252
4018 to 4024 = 229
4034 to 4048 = 71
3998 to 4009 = 123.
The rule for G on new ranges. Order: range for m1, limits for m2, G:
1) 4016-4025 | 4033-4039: 99.2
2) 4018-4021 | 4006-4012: 99.1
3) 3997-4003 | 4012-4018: 98.8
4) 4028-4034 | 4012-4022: 98.4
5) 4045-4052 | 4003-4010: 98.9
